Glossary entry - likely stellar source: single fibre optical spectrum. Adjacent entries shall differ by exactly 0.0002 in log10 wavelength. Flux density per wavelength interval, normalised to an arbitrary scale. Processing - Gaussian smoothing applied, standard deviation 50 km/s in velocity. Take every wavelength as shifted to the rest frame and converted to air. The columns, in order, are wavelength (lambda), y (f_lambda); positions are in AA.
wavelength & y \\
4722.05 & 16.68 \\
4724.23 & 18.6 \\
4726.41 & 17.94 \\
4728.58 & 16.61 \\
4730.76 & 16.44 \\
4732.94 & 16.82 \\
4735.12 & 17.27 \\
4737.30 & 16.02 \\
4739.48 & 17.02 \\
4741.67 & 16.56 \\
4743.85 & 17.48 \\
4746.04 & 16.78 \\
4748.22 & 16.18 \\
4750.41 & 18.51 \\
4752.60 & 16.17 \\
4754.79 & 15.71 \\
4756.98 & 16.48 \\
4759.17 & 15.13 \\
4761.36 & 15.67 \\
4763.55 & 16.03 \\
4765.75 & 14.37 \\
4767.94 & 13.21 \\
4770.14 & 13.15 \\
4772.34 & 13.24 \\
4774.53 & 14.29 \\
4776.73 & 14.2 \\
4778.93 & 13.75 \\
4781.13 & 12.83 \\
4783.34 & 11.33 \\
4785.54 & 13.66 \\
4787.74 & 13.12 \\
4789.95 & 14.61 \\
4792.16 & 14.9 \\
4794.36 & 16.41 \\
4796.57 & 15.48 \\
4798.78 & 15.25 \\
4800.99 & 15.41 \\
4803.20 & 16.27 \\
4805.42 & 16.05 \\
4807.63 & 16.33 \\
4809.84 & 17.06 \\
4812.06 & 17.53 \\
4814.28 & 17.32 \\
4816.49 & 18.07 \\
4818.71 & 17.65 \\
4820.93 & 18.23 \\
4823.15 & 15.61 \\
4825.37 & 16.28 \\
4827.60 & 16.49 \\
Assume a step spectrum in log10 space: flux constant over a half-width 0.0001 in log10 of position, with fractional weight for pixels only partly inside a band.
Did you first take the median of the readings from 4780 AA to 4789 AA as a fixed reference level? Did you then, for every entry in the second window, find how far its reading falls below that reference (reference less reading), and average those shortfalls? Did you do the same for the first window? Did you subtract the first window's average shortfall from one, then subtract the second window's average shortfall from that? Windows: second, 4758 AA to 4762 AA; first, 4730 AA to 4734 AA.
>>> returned 7.1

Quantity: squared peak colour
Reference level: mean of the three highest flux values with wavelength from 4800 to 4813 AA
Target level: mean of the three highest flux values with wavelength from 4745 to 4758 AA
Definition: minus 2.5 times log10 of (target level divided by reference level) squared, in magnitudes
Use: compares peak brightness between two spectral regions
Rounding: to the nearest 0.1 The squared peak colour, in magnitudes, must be 0.0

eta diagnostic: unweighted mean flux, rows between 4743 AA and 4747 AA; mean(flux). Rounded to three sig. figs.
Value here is 17.1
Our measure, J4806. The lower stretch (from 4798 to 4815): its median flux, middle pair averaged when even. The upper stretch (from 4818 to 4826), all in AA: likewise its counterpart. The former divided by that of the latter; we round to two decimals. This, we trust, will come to 0.96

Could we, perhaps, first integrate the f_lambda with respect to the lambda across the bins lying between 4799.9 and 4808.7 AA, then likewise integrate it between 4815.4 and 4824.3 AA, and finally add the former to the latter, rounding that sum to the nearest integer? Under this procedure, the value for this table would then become 296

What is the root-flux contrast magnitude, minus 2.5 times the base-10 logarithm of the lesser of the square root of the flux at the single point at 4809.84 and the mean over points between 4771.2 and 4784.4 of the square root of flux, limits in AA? -1.40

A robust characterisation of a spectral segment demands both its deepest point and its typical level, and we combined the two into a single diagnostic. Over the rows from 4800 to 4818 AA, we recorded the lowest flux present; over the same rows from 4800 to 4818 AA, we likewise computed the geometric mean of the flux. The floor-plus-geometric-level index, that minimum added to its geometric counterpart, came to 32.1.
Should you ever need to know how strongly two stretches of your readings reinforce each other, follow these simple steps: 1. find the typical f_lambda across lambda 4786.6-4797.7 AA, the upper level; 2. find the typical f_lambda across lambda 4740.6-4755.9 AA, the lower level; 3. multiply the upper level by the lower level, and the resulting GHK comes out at 250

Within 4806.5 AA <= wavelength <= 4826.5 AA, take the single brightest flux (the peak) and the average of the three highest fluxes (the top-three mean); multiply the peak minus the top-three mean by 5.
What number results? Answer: 1.2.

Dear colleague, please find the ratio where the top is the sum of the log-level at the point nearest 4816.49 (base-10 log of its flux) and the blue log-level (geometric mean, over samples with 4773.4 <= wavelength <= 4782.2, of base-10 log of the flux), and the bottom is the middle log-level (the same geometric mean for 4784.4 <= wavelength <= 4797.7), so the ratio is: 2.06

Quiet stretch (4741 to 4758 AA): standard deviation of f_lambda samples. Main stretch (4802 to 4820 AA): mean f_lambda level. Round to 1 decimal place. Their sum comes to 17.9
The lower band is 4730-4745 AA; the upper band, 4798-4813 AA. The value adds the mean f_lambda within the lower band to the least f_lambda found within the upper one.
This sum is 32.1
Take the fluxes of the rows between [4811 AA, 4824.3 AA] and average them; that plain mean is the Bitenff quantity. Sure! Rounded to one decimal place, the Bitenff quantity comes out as 17.4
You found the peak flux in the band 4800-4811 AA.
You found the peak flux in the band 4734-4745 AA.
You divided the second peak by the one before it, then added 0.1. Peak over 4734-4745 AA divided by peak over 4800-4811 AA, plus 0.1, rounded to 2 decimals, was 1.12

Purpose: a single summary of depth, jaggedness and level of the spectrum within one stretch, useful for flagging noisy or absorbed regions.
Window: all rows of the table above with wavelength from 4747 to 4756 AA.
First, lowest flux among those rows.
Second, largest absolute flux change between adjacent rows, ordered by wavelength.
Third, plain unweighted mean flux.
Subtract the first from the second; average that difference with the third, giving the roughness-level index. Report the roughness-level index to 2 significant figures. 1.6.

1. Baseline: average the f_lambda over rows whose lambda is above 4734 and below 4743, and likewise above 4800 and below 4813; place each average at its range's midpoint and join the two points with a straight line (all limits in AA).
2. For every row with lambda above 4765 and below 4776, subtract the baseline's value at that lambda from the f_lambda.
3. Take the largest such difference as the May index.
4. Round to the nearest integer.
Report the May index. -2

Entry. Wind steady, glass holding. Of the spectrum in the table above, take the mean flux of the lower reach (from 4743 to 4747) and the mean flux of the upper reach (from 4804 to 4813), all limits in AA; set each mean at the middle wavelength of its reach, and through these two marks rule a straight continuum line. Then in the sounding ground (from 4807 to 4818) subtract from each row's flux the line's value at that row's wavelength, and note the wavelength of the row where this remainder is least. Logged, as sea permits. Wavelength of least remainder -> 4807.63 AA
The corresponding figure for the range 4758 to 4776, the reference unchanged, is 4770.14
